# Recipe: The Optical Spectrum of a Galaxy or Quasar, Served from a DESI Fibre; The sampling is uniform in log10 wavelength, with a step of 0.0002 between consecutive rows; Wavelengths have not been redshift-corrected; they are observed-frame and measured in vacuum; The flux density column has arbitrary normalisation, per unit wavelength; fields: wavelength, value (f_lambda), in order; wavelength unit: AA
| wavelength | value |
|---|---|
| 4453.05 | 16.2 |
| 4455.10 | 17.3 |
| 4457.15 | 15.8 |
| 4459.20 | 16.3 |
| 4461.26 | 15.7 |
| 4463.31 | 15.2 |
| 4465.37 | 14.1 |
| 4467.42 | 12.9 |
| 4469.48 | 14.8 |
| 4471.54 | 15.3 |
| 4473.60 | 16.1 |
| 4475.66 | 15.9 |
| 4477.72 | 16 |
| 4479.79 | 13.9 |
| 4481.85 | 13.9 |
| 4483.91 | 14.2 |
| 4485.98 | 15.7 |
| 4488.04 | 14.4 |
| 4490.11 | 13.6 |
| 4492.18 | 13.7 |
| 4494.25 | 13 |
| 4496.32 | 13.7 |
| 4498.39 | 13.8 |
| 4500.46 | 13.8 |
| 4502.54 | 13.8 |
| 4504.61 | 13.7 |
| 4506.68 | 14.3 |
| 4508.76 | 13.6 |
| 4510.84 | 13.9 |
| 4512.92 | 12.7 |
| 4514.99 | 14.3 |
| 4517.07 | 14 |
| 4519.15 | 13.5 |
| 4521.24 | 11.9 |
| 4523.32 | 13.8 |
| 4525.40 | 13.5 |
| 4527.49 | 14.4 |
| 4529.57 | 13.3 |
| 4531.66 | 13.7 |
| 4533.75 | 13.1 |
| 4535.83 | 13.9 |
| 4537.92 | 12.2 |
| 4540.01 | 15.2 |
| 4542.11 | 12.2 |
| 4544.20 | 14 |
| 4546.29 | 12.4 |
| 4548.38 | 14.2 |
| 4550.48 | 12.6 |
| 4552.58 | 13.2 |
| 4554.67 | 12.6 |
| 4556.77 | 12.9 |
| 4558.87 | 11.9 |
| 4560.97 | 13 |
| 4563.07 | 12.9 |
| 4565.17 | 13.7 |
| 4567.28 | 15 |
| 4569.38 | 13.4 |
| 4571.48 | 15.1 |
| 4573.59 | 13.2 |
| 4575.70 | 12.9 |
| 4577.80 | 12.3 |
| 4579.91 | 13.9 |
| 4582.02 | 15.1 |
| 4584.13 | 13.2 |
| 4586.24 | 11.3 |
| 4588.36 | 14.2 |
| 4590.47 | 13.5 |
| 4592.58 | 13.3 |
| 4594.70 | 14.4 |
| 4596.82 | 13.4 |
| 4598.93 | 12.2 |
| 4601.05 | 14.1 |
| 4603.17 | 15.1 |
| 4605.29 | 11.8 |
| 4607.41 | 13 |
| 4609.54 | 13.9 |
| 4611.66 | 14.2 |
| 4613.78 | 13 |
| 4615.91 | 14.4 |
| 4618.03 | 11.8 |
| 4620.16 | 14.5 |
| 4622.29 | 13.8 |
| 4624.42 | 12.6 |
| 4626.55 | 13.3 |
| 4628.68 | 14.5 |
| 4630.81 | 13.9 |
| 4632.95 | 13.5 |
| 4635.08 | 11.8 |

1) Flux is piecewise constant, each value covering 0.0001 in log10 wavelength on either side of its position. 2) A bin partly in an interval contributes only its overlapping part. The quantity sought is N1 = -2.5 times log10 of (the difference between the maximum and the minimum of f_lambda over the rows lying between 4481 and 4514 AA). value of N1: -1.193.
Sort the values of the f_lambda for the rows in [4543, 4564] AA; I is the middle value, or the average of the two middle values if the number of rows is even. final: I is 12.9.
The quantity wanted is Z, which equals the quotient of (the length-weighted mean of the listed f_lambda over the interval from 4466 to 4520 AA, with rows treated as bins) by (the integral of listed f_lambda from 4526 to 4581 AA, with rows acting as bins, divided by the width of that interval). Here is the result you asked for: 1.06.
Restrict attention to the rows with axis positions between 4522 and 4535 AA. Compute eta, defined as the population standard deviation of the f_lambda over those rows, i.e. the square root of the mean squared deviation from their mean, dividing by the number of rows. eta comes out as 0.41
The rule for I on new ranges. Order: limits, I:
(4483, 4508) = 13.8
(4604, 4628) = 13.3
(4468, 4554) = 13.8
